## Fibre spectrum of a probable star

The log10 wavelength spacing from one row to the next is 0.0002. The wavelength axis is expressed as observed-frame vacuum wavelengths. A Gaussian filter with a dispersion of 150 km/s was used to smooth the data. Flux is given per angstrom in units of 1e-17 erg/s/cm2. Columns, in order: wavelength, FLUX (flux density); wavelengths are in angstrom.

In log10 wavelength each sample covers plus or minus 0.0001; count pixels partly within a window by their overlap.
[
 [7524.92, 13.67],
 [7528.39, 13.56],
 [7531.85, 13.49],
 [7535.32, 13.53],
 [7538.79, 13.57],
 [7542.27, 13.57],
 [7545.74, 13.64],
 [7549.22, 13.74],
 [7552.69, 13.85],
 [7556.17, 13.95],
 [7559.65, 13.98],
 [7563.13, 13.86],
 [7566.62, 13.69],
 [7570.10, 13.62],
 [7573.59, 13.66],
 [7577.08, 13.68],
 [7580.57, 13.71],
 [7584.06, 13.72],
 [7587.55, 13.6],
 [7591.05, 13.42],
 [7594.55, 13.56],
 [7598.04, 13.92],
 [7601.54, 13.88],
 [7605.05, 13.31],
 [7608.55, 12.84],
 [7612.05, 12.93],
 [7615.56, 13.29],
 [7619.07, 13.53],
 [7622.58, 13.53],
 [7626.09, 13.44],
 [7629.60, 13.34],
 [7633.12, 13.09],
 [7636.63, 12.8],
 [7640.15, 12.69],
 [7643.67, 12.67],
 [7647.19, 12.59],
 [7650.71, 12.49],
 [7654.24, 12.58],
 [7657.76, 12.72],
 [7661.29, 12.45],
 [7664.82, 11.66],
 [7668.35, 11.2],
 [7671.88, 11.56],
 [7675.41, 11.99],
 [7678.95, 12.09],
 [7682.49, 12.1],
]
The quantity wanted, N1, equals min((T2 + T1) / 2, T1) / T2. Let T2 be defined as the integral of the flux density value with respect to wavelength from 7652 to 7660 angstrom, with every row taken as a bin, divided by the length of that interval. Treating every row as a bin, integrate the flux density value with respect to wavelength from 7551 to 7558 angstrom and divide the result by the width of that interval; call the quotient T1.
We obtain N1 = 1.05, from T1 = 13.9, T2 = 12.6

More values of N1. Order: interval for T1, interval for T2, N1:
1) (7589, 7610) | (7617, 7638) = 1.01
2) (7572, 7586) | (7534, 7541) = 1.01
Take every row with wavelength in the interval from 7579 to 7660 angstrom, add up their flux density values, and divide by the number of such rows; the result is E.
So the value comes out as 13.2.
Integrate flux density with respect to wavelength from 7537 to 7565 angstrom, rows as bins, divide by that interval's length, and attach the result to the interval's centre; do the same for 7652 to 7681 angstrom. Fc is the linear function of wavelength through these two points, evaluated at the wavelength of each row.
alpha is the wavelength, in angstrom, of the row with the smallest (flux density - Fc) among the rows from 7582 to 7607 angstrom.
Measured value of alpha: 7591.05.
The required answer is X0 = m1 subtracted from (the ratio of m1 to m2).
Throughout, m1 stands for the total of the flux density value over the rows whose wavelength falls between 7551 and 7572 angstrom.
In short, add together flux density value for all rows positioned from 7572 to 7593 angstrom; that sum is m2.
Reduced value -81.9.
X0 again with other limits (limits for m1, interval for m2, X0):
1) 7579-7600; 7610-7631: -80.9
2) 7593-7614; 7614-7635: -79.4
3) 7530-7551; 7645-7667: -80.4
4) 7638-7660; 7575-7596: -74.8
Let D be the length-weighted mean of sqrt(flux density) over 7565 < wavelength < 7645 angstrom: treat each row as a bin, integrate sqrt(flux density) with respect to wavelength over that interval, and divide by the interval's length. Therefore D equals 3.66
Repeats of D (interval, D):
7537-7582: 3.71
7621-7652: 3.60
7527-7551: 3.69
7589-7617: 3.66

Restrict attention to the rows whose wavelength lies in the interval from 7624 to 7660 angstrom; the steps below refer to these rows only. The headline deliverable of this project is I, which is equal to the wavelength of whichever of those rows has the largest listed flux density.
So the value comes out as 7626.09 angstrom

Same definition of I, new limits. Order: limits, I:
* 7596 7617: 7598.04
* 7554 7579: 7559.65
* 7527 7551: 7549.22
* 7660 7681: 7661.29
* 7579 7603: 7598.04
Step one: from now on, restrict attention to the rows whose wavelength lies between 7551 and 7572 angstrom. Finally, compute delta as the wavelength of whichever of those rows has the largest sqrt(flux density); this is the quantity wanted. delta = 7559.65 angstrom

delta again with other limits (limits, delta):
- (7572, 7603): 7598.04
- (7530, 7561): 7559.65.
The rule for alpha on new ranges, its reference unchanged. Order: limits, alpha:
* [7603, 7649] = 7608.55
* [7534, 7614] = 7535.32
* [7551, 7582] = 7552.69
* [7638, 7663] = 7650.71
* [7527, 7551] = 7531.85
